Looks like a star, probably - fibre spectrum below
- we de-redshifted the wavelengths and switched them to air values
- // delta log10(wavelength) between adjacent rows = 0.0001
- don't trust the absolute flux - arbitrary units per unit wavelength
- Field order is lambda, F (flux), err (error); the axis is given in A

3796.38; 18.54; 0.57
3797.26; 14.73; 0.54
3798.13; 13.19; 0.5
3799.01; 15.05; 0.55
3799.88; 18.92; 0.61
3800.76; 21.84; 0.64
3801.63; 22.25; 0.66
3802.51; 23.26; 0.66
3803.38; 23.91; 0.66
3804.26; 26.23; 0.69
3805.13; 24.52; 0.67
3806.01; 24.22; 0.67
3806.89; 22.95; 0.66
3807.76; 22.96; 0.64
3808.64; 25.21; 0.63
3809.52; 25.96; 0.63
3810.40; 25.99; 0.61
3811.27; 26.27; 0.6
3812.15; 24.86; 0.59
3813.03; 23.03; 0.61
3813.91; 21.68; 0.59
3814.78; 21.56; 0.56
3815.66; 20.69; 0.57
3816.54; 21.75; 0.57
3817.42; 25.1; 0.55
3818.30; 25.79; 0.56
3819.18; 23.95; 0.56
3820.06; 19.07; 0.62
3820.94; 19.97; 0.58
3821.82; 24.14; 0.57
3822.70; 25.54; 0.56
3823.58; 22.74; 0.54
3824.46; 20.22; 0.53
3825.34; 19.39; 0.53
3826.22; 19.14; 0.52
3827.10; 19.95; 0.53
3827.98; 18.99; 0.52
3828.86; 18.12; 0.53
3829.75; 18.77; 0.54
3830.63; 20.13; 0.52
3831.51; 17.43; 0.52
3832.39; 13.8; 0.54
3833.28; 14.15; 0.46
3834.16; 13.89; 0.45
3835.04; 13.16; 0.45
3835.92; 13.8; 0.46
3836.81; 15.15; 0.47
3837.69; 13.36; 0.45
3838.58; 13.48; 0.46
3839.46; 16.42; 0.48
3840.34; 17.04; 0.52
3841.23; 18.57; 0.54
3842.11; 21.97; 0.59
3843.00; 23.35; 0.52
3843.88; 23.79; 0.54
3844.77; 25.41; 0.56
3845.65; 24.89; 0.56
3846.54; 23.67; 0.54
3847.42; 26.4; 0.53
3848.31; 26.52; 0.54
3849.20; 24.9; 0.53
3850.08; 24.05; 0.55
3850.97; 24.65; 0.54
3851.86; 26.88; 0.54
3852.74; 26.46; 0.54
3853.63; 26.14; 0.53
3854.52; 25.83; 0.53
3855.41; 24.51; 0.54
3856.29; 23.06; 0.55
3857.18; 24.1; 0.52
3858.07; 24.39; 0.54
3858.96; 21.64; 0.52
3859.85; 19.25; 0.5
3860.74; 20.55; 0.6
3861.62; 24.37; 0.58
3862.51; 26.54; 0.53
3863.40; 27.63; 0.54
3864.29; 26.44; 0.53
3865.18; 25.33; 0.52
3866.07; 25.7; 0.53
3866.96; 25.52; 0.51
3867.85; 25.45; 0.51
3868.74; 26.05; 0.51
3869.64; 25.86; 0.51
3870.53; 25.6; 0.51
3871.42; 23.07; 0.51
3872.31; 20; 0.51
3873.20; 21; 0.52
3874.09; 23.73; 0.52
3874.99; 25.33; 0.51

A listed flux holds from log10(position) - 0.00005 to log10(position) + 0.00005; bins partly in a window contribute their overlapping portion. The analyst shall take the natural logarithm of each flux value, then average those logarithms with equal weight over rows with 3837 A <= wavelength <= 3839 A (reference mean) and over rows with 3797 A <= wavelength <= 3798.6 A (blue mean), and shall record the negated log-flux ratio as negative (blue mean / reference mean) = -1.01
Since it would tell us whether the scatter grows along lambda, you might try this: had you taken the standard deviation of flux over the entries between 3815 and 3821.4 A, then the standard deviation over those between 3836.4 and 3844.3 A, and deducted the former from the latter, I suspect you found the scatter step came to 1.4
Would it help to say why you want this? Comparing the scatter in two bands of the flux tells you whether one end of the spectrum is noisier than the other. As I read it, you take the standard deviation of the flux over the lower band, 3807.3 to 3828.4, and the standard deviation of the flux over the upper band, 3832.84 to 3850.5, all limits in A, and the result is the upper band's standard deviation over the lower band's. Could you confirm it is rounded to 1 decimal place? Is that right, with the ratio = 2.0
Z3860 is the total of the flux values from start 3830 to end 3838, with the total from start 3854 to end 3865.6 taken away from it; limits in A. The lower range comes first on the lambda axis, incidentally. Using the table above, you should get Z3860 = -179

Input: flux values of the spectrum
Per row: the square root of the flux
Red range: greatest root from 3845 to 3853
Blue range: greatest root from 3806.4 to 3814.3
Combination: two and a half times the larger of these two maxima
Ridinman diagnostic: 13.0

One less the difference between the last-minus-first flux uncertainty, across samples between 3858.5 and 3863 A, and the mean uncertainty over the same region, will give 1.54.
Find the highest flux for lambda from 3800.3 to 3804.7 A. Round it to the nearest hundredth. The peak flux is 26.23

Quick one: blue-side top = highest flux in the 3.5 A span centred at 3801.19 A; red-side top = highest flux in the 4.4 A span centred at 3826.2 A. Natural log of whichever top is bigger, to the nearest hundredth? 3.15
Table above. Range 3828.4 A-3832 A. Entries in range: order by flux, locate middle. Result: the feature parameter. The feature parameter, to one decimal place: 18.4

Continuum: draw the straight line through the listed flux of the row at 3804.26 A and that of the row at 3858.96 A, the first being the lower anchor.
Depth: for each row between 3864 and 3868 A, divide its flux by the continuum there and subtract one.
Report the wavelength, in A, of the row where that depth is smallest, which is 3865.18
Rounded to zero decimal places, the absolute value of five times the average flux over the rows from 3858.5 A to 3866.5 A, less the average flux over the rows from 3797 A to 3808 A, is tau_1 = 100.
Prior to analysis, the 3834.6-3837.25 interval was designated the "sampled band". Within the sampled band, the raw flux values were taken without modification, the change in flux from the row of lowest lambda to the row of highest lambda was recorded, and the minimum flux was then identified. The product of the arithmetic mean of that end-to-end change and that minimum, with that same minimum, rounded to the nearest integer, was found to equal 100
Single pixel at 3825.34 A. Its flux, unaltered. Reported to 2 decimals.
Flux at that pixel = 19.39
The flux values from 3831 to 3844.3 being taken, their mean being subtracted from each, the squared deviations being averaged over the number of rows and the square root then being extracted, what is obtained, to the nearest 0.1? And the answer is 3.6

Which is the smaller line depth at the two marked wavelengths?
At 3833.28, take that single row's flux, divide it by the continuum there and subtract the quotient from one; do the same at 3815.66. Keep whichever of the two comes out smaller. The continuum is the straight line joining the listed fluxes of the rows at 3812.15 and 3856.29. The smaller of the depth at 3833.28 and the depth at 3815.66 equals 0.16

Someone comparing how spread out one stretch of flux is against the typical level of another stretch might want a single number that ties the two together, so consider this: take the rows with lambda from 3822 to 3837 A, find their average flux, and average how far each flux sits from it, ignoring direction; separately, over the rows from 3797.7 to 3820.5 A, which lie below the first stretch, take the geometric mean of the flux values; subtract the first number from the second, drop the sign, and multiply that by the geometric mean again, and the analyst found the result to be 440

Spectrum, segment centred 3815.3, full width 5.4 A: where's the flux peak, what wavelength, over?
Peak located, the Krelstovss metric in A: 3817.42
